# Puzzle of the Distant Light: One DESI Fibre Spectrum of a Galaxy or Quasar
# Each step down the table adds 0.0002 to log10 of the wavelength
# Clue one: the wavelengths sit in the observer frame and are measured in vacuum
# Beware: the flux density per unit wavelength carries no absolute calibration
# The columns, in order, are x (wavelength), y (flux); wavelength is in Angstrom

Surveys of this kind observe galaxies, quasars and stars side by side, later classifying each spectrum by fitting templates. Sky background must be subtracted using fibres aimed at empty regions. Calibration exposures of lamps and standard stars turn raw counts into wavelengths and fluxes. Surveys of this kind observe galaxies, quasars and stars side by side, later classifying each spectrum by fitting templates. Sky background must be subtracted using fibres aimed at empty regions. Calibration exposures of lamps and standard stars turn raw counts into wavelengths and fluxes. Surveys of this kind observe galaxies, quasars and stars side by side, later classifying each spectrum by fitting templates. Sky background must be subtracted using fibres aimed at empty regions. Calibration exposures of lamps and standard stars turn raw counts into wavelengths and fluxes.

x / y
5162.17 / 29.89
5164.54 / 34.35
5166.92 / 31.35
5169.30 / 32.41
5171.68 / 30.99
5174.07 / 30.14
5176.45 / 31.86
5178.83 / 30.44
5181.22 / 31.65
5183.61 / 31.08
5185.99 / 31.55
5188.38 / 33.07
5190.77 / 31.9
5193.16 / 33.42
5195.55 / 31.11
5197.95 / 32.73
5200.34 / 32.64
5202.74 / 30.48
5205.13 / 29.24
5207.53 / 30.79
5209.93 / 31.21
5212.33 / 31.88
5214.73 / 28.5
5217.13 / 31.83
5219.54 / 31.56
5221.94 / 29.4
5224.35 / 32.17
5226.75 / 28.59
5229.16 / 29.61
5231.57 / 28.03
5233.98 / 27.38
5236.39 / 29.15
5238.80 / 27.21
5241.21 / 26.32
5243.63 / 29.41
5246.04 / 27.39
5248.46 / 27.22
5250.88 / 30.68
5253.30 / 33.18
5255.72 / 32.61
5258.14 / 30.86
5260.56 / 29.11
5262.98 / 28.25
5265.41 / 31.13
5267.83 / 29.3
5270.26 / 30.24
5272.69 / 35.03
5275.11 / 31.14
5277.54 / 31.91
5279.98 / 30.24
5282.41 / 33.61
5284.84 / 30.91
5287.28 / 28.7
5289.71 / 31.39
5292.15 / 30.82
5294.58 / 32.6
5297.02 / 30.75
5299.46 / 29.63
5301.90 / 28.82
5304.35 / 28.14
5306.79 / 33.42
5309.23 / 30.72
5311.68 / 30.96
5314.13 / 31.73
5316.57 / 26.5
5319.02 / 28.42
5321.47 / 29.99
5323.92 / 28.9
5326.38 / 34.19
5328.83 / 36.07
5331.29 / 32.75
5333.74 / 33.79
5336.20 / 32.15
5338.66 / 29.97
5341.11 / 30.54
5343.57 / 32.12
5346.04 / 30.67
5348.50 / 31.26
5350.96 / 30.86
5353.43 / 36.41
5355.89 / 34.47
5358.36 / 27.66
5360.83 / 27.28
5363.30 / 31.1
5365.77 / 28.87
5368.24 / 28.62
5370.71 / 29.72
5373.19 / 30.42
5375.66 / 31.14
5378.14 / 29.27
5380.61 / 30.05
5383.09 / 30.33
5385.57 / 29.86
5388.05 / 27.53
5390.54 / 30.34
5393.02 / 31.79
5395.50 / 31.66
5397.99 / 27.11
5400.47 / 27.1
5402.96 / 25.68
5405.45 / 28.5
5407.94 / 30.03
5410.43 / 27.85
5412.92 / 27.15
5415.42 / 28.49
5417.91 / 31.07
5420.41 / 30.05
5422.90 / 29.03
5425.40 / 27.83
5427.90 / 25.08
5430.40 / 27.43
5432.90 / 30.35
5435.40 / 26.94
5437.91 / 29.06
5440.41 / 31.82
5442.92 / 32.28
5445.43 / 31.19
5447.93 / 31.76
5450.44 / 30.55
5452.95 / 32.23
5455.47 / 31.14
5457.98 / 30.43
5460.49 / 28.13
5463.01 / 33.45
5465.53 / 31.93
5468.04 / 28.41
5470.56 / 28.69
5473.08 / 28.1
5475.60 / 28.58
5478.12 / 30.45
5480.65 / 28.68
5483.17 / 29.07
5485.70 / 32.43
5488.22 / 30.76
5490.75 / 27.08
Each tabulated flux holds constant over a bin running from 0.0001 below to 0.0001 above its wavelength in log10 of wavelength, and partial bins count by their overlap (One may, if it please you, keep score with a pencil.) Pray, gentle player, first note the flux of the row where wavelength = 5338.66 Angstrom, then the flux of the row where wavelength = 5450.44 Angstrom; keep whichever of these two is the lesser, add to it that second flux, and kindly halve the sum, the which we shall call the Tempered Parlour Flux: 30.3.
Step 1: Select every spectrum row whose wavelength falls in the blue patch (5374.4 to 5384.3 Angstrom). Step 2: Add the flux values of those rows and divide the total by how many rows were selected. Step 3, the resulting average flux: 30.2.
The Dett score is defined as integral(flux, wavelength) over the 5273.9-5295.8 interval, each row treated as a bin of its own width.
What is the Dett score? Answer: 685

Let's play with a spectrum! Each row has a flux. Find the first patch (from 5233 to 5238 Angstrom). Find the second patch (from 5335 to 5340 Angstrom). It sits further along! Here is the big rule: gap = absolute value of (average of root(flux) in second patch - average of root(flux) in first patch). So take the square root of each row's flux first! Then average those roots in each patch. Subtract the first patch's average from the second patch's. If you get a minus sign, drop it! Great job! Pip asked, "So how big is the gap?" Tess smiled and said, 0.26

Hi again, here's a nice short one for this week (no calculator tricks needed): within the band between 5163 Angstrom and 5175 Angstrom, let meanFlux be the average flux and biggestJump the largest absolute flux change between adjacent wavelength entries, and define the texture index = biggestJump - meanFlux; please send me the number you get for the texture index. -29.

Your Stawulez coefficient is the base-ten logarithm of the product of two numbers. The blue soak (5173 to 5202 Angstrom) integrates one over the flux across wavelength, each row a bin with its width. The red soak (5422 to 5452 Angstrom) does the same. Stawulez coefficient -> -0.03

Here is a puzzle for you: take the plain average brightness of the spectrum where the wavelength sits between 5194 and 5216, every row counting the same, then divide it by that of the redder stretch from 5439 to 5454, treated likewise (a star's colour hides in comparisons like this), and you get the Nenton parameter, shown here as 0.98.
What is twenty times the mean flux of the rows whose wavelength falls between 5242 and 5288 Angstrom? 611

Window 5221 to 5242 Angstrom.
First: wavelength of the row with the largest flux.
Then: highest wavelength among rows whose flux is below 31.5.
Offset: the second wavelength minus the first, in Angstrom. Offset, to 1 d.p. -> 16.9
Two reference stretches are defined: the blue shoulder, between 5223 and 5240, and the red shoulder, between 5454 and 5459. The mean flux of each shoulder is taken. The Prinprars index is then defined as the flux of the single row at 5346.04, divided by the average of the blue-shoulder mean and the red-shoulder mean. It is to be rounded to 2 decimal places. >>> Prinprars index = 1.03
